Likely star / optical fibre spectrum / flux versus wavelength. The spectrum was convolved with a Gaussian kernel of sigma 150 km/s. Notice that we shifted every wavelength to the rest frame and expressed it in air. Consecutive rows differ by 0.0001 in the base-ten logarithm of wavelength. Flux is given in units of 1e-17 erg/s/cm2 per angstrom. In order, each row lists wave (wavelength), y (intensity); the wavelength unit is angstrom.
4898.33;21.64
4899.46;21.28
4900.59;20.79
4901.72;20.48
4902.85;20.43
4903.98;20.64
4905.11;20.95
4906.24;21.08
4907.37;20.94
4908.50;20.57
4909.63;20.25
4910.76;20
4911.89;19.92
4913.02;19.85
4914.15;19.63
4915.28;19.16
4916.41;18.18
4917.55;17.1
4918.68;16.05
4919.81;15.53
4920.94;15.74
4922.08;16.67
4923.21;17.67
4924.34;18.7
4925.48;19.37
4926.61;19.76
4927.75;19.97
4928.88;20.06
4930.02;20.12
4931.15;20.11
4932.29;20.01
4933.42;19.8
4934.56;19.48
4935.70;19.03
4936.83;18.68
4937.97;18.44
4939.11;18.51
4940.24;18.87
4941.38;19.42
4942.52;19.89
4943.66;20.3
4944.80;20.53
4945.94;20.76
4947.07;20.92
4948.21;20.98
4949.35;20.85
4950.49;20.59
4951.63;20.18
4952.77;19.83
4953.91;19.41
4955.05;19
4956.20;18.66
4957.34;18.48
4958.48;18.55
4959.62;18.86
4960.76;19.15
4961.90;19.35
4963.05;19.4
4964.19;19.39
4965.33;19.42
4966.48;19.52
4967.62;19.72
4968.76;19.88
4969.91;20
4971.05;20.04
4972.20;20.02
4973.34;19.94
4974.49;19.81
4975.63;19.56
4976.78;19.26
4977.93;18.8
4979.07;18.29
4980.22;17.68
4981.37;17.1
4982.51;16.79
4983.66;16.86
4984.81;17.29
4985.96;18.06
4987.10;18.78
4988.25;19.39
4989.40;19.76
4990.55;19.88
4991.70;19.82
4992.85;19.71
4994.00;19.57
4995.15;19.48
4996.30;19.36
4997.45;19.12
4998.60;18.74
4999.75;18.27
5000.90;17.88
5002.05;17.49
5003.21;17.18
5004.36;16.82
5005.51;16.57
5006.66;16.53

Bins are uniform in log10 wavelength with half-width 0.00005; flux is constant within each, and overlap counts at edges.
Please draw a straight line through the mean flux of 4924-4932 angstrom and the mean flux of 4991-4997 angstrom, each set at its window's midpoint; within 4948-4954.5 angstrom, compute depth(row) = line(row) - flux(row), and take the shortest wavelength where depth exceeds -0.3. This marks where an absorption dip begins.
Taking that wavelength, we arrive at 4952.77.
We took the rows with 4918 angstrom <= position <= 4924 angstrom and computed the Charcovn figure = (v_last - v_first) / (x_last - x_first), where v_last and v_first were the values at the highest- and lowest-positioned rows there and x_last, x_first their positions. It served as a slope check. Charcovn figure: 0.4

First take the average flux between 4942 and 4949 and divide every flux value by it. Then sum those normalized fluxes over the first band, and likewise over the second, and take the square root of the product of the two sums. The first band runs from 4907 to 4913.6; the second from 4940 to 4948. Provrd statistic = 6.4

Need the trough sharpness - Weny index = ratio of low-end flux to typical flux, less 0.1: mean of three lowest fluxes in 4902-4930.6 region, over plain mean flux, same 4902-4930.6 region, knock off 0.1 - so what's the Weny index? 0.72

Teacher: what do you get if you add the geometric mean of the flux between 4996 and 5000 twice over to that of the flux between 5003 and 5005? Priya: 54.7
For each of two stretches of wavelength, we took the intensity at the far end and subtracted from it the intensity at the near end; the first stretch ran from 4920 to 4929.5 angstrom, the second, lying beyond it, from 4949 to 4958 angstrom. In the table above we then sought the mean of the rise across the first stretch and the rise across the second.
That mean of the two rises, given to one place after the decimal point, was 1.0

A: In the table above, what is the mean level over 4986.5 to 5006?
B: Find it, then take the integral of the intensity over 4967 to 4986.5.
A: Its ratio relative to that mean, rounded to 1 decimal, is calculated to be 19.6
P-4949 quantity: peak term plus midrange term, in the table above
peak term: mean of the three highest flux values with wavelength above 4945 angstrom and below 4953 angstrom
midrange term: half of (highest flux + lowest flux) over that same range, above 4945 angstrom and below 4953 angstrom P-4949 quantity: 41.3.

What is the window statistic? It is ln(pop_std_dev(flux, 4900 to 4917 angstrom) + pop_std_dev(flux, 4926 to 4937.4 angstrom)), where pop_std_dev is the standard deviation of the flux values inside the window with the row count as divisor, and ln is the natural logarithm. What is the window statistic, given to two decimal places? 0.20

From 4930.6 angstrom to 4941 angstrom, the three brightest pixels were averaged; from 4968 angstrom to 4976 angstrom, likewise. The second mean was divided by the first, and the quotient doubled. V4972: 2.00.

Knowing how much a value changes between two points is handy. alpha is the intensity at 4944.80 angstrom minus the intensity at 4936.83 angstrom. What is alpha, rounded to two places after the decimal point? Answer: 1.85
